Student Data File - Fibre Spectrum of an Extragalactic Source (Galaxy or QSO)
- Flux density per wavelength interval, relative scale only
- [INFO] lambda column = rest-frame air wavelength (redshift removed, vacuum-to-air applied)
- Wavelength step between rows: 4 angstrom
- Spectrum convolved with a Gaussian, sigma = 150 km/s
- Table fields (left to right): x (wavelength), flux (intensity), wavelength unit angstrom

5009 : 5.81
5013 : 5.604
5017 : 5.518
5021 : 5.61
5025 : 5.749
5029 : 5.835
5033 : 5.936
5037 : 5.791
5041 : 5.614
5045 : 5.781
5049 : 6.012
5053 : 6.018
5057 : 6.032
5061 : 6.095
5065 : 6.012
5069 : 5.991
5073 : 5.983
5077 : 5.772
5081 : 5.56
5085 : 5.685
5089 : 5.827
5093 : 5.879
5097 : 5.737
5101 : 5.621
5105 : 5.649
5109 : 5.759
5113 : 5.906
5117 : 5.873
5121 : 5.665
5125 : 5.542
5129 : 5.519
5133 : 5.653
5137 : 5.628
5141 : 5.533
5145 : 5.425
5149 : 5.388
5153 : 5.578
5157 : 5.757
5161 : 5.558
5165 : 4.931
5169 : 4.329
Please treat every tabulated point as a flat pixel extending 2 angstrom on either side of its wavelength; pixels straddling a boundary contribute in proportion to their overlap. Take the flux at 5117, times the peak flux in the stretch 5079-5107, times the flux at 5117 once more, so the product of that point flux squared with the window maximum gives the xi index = 203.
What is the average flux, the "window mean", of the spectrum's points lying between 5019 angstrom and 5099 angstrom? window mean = 5.85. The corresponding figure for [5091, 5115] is 5.76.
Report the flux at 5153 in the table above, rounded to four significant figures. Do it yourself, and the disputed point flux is 5.578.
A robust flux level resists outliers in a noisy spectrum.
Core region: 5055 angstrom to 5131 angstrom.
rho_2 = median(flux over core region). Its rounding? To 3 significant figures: 5.77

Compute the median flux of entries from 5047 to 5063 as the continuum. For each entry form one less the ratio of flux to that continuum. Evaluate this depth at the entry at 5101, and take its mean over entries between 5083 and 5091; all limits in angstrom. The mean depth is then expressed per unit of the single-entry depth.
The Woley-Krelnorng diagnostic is 0.67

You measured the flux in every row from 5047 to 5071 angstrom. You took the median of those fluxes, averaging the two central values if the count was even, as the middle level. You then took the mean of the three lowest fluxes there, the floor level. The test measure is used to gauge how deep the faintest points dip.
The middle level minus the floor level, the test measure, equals 0.010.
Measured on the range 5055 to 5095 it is 0.259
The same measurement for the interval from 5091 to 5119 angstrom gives 0.090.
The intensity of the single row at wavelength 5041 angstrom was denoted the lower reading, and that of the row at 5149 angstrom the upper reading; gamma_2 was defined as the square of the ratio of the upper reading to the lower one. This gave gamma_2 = 0.92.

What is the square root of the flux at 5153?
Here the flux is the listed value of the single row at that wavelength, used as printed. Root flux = 2.36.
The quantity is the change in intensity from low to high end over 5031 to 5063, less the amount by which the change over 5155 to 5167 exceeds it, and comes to 1.1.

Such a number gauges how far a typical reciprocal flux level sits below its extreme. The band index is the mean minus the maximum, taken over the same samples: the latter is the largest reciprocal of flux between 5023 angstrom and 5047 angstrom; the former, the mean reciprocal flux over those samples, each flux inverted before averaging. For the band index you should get -0.0052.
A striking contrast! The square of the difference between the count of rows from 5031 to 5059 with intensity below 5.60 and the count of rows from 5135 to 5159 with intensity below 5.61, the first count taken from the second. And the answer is 16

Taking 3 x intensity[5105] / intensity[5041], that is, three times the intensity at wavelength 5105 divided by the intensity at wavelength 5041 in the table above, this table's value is 3.02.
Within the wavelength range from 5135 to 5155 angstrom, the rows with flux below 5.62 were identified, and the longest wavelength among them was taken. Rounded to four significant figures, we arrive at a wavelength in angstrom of 5153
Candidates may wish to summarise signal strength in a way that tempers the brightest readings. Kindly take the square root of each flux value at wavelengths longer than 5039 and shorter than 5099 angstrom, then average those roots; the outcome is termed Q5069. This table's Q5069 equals 2.42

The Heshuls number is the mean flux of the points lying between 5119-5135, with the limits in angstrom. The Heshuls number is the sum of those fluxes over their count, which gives 5.59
